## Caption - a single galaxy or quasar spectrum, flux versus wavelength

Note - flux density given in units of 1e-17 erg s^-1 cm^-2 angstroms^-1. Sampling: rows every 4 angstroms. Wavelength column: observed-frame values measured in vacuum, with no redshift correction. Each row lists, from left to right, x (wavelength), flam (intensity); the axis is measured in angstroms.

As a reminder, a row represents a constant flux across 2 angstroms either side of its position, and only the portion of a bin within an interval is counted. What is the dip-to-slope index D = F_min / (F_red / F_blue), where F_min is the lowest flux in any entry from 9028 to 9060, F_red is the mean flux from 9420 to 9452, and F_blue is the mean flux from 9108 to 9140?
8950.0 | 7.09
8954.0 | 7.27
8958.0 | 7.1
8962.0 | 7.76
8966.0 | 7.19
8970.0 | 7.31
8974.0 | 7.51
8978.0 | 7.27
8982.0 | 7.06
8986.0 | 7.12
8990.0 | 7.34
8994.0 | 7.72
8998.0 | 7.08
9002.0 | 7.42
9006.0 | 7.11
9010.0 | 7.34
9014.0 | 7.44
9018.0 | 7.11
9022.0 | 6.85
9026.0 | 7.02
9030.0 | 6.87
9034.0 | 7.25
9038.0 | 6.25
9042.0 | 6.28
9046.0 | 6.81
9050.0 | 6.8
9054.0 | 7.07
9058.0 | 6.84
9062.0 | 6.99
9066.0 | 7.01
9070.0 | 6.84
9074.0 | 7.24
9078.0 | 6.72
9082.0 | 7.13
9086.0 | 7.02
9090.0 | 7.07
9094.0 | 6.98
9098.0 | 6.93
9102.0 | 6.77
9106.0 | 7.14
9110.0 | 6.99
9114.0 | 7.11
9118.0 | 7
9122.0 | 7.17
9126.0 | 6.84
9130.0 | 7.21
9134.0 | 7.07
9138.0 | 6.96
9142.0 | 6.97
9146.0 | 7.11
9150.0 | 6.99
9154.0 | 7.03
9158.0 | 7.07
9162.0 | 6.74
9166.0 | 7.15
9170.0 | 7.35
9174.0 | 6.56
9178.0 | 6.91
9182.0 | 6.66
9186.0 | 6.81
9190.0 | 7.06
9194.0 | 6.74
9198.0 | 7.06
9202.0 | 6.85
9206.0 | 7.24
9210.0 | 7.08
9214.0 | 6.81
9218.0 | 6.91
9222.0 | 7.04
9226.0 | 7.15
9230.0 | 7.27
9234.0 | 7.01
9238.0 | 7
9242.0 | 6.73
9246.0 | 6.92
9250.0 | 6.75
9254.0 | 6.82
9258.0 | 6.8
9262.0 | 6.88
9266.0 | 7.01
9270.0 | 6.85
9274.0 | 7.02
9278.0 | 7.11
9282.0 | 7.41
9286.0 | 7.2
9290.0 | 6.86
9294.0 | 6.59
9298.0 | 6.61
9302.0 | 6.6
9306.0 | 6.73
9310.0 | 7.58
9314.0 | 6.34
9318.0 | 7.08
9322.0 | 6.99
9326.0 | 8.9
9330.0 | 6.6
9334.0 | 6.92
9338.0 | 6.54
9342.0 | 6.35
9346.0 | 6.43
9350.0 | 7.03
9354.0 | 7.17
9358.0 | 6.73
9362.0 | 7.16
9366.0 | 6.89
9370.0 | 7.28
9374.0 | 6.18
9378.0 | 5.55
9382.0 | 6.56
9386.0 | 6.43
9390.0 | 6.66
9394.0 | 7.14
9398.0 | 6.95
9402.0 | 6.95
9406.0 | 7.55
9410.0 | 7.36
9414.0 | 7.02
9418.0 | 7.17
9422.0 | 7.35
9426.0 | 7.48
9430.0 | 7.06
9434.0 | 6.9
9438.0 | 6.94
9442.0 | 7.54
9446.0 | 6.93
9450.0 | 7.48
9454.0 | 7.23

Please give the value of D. 6.1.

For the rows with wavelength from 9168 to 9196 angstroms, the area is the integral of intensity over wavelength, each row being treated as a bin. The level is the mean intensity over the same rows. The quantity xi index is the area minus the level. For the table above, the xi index 185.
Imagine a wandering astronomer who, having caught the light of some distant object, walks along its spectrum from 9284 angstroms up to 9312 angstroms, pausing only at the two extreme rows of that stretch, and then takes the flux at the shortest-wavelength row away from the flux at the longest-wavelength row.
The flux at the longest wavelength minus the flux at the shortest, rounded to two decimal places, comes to 0.38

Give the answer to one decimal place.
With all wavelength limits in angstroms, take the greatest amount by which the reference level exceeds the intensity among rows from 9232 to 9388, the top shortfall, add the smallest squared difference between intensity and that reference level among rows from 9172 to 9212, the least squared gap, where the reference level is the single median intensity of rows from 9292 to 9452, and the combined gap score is 1.4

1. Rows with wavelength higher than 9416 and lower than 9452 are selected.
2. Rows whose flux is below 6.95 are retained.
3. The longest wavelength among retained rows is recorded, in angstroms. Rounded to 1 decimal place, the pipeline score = 9446.0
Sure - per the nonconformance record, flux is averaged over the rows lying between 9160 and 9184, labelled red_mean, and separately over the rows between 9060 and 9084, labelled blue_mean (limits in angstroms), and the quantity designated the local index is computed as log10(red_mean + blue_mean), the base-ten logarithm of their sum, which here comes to 1.142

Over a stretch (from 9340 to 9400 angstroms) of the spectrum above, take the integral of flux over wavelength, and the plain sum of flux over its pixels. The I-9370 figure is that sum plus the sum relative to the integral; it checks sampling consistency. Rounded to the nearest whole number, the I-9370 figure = 101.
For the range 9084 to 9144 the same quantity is 105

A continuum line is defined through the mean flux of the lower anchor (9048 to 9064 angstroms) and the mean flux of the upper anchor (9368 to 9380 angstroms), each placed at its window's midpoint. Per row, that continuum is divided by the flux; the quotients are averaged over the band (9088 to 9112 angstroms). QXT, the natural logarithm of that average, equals -0.02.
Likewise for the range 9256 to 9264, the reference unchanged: -0.04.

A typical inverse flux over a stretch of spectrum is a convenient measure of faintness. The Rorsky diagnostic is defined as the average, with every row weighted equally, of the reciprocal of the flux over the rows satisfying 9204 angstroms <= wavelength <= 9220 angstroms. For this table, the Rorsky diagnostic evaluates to 0.143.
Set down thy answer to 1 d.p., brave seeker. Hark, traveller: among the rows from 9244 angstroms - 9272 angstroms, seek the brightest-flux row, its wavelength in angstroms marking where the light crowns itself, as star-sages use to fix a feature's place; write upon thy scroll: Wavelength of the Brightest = 9266.0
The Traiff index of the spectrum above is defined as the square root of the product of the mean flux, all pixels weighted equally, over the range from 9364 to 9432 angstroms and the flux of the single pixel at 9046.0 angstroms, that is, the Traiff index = 6.86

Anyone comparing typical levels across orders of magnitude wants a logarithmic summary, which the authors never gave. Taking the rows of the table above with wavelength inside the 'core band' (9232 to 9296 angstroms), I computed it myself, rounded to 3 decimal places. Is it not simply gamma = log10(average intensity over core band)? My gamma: 0.841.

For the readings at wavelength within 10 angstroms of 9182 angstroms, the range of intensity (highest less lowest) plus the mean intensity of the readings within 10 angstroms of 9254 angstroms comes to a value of 7.3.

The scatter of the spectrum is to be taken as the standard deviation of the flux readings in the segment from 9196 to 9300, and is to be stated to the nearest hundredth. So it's 0.20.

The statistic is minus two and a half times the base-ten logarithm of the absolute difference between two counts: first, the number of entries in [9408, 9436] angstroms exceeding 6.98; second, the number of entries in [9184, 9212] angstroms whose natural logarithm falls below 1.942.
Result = -1.2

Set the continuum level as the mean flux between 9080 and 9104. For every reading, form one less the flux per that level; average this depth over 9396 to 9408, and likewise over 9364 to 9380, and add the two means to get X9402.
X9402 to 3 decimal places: 0.049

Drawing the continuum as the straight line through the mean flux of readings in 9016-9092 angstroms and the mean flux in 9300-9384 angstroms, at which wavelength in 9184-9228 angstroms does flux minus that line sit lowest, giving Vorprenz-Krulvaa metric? 9194.0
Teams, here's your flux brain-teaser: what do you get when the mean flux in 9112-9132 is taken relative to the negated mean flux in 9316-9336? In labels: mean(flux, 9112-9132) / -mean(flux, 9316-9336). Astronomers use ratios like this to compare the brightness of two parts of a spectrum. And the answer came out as -0.97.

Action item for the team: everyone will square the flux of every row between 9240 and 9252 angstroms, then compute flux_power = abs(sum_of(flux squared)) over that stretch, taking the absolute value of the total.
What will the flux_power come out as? 139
